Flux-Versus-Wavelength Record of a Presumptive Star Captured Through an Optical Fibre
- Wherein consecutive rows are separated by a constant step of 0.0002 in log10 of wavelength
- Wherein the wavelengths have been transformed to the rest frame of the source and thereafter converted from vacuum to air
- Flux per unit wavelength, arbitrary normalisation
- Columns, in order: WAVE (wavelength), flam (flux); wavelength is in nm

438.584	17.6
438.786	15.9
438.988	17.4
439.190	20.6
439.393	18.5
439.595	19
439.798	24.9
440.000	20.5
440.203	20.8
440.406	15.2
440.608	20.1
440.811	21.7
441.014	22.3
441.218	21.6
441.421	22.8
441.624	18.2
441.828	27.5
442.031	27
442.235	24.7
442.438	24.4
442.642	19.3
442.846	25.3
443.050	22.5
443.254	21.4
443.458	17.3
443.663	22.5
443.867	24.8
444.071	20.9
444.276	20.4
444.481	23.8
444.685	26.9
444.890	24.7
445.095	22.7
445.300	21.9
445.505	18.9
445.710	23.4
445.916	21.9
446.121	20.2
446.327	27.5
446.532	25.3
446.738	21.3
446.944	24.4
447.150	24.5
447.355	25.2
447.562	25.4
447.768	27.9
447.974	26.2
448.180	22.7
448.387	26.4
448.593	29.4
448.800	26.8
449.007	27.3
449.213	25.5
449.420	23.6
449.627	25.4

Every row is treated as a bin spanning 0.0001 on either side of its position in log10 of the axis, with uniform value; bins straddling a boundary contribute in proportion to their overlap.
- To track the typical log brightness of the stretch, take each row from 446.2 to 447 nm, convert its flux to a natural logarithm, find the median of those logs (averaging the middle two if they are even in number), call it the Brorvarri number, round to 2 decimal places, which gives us 3.21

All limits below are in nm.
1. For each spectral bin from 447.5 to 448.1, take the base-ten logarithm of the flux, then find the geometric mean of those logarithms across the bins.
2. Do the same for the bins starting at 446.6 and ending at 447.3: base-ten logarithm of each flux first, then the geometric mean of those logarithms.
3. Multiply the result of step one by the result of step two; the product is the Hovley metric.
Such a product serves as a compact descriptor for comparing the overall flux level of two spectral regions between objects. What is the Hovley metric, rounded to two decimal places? 1.95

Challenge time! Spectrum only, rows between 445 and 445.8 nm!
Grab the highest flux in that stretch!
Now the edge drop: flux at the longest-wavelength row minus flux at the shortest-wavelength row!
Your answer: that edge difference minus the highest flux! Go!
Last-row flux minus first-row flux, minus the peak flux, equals -22.7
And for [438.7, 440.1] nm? -20.3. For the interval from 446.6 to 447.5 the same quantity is -21.3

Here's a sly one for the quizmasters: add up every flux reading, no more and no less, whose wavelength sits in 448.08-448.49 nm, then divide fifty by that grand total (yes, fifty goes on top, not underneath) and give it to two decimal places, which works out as 1.02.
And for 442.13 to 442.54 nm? 1.02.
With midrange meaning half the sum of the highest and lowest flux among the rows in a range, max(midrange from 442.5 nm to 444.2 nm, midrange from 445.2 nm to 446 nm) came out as 21.3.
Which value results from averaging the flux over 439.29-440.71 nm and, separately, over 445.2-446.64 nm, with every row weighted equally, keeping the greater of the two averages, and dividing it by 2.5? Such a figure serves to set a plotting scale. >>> 9.1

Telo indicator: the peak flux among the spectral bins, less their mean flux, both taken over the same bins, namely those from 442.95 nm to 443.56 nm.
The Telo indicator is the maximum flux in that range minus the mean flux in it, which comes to 2.1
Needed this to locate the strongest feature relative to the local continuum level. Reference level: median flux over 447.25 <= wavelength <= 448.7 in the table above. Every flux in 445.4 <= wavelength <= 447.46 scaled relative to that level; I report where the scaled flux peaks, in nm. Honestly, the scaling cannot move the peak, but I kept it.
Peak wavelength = 446.327 nm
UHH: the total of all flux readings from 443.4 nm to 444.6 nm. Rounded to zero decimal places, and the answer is 130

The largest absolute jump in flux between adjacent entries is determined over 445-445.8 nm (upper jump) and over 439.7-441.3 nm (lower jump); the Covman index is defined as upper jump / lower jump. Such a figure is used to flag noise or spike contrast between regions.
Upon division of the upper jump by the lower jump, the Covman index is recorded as 0.80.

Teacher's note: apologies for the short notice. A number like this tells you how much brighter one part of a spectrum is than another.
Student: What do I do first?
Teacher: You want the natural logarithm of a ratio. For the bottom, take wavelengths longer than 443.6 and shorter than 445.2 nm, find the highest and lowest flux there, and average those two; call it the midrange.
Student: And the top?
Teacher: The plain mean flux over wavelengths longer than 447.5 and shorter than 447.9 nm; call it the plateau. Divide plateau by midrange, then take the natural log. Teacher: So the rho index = 0.12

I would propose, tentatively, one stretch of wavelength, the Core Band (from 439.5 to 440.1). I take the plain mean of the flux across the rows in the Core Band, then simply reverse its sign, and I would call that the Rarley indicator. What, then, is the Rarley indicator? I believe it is -21.5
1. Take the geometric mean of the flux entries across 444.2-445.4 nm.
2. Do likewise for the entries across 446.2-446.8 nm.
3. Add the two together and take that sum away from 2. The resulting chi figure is -45.9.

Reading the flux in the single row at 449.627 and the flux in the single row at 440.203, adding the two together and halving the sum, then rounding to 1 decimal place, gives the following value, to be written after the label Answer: 23.1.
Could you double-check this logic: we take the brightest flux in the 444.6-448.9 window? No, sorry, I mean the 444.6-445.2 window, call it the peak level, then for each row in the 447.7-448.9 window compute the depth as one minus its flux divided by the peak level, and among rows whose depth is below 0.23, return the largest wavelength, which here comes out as 448.800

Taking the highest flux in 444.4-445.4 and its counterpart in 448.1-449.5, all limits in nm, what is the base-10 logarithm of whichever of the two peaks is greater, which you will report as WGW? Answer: 1.47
